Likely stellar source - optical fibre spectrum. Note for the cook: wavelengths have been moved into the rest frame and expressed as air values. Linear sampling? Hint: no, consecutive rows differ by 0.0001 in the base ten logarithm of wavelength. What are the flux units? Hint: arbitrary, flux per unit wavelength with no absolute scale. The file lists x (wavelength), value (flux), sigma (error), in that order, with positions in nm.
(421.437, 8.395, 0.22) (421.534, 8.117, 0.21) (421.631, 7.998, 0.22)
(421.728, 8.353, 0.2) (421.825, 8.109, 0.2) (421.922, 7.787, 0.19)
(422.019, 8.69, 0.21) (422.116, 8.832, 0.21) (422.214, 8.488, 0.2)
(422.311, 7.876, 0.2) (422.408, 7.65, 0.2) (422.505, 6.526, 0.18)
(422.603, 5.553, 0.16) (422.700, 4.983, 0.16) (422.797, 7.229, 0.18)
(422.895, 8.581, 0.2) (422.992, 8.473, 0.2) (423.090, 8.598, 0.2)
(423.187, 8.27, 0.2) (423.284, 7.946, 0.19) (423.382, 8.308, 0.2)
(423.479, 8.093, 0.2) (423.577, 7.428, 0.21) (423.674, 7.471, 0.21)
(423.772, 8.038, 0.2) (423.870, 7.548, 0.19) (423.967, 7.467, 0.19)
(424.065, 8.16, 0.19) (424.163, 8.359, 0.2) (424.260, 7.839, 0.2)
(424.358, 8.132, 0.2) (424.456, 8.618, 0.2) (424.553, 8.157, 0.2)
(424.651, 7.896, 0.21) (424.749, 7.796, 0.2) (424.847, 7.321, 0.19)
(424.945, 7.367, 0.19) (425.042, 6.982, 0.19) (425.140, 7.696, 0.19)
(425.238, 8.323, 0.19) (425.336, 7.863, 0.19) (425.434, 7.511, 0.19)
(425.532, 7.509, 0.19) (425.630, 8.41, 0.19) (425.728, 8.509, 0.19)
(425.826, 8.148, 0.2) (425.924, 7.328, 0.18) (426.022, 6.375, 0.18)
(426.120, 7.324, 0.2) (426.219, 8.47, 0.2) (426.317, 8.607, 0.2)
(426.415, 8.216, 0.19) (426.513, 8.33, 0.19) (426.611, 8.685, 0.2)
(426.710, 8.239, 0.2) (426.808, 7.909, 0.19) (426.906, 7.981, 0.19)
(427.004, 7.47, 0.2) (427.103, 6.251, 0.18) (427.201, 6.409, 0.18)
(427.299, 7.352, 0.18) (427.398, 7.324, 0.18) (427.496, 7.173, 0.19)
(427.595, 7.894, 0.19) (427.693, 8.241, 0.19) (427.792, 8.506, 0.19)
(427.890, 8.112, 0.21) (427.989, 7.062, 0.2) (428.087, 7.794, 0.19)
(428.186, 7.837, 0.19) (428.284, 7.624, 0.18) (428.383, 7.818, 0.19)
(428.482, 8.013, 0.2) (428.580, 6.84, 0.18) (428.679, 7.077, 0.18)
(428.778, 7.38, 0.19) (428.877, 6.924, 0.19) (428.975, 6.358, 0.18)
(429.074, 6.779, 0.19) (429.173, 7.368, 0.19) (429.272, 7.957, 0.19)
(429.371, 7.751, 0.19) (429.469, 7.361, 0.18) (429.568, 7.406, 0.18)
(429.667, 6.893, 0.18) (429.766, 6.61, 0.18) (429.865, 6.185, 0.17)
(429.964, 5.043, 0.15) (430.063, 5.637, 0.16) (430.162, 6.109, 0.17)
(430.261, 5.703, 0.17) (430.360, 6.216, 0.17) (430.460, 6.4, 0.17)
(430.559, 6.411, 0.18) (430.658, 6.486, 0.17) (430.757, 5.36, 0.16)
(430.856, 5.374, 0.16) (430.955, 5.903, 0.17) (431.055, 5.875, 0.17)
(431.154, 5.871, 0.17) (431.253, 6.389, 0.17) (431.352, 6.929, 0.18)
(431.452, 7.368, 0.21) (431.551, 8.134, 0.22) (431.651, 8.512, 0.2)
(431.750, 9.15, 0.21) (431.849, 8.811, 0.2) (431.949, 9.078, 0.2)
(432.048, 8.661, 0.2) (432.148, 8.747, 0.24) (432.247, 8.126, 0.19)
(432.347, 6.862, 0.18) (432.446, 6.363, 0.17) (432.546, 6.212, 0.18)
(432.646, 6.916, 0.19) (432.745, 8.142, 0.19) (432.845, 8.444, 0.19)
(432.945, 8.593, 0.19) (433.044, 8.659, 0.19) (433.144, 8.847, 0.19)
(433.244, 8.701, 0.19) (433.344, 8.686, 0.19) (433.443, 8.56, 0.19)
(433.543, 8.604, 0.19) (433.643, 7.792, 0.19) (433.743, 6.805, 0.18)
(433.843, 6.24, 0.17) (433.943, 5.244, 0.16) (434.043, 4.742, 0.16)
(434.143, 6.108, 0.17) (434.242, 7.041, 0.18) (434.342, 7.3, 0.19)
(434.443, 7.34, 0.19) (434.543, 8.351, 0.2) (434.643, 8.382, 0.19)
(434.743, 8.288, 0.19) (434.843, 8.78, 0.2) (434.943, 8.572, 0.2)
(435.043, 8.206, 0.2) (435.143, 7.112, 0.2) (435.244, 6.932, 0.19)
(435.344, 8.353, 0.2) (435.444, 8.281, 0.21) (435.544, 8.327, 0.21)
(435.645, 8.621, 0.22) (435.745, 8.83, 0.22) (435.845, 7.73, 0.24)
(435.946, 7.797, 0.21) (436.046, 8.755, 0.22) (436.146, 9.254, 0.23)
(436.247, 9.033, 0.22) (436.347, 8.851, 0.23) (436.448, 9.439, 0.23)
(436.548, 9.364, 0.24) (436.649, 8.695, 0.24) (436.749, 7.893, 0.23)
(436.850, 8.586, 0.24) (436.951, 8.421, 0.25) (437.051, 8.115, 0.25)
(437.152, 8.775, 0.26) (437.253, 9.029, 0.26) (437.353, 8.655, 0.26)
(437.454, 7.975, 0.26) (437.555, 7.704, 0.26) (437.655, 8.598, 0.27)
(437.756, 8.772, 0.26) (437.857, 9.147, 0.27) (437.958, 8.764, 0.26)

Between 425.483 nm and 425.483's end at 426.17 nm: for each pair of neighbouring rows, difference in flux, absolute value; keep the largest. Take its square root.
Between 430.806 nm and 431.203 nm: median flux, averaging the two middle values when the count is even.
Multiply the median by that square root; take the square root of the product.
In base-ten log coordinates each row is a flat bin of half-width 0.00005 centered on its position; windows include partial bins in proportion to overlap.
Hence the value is 2.39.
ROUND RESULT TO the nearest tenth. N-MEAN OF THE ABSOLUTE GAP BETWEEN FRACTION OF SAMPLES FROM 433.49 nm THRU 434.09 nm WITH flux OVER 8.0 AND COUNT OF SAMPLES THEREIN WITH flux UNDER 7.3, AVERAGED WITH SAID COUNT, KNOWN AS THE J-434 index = 3.9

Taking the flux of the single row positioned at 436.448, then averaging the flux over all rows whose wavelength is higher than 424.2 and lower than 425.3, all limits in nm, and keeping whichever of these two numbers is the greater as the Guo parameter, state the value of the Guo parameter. 9.4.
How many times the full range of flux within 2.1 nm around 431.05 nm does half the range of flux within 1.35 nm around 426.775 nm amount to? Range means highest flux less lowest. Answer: 0.32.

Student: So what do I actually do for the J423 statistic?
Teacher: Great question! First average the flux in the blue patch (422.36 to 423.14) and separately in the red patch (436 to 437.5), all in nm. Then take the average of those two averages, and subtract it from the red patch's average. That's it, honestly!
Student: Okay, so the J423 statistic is 0.76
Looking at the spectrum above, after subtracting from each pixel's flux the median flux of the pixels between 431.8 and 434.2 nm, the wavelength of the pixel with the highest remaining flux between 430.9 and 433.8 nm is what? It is 431.750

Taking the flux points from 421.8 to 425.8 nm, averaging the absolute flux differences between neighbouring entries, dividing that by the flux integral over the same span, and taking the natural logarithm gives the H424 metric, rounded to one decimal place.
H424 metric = -4.2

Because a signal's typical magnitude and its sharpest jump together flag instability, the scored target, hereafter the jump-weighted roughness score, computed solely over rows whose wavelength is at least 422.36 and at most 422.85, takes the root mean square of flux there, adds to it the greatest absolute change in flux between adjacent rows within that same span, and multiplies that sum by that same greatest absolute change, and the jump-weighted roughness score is 20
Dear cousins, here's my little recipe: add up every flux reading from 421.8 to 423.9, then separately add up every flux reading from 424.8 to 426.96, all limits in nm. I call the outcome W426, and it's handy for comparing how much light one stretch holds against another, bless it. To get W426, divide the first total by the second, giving 0.98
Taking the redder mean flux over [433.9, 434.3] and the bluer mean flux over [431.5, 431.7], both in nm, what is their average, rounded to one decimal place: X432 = 7.1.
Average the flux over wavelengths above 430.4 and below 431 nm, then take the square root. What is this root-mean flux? 2.45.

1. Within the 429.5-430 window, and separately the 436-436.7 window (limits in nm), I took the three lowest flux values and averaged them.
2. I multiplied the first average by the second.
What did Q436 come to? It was 52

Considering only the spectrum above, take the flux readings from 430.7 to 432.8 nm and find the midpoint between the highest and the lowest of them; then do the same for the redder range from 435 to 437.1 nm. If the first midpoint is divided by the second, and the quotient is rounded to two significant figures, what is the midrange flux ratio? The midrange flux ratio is 0.89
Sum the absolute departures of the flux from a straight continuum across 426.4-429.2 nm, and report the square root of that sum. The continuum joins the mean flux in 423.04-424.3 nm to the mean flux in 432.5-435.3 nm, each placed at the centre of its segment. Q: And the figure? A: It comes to 4.0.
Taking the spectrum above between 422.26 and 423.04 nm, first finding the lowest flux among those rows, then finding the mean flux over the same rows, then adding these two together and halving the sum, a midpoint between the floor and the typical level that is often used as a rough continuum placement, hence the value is 6.0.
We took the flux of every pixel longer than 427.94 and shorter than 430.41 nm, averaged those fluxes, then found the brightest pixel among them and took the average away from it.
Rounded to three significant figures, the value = 1.06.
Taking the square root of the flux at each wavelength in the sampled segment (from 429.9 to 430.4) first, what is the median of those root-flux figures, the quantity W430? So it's 2.39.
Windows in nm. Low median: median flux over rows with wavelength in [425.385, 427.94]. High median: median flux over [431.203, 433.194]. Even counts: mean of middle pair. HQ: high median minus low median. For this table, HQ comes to 0.3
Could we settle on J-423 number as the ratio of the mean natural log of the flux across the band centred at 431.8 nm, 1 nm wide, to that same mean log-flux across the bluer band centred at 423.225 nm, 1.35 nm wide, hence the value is 1.05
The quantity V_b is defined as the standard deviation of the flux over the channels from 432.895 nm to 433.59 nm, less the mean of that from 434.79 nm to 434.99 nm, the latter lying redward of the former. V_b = -8.6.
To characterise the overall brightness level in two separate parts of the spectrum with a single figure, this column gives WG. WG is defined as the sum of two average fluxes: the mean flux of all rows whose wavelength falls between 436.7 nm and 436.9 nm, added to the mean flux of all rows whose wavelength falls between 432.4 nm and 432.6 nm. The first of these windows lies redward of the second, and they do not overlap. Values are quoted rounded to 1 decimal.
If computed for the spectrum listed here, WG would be 14.5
